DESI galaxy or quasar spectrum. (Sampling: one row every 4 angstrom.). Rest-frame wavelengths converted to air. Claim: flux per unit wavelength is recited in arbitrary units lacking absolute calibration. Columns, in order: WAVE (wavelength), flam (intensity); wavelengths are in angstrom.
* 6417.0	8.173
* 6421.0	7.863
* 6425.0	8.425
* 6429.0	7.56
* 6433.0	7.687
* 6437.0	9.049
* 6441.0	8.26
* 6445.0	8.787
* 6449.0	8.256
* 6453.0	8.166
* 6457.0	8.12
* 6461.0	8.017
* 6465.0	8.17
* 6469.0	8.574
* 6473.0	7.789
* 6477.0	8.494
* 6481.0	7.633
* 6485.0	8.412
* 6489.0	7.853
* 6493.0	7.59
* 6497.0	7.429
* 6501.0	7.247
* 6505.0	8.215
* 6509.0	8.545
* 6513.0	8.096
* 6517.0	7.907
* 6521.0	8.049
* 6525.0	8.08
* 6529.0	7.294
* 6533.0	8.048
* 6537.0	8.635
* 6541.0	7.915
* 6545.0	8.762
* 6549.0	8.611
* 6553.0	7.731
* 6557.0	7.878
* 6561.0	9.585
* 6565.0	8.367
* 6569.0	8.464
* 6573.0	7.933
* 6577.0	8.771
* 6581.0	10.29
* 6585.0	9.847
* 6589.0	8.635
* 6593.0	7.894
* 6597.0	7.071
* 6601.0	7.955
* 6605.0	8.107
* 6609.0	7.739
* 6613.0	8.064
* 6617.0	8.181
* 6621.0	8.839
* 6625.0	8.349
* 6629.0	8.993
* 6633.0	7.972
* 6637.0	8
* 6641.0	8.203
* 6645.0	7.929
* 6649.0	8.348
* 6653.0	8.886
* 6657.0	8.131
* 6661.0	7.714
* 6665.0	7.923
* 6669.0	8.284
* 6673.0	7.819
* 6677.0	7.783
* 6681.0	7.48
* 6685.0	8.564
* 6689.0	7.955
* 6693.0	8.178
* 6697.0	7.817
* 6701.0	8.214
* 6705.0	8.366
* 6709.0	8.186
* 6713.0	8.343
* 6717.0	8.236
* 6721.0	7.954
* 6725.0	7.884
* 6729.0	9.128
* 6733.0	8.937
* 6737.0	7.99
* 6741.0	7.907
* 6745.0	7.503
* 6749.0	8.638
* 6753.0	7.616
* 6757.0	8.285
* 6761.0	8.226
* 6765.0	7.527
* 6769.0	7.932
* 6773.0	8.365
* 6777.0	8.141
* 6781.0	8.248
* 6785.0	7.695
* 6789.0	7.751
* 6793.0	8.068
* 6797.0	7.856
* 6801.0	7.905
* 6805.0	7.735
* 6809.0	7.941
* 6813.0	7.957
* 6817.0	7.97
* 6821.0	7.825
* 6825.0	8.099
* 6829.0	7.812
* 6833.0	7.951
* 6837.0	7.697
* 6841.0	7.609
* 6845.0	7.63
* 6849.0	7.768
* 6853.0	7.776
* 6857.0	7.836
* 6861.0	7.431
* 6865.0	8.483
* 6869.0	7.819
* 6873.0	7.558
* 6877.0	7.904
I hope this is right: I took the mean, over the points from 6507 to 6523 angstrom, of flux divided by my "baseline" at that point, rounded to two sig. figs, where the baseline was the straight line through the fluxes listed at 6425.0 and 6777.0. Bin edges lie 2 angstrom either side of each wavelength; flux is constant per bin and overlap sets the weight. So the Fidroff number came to 0.98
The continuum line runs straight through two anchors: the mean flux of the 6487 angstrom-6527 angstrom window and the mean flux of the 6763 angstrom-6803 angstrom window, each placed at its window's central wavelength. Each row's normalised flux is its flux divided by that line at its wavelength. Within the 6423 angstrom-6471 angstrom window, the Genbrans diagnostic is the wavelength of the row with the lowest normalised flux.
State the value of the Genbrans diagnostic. 6429.0 angstrom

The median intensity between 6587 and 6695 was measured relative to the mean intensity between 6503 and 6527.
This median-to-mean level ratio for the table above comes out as 0.99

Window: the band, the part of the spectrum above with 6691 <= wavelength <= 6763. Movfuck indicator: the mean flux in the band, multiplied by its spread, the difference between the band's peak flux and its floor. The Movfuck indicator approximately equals 13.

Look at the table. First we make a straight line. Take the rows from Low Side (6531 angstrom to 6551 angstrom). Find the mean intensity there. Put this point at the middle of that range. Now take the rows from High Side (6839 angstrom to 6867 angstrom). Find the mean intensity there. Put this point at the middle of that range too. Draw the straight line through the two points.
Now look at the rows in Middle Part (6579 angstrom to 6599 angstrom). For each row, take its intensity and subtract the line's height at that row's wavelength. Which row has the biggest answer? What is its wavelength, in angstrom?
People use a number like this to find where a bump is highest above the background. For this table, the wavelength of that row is 6581.0 angstrom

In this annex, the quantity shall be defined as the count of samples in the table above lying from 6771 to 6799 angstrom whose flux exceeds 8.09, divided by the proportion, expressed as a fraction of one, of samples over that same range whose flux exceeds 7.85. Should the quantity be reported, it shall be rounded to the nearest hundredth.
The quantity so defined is 4.20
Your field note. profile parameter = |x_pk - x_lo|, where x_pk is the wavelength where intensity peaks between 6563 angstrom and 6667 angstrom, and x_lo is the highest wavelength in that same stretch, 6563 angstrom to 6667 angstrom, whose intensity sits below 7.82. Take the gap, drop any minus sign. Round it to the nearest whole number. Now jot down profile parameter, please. 80 angstrom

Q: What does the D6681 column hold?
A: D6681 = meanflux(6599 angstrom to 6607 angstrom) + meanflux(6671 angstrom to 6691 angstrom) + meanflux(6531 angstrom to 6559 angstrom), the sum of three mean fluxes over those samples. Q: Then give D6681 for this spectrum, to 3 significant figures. 24.2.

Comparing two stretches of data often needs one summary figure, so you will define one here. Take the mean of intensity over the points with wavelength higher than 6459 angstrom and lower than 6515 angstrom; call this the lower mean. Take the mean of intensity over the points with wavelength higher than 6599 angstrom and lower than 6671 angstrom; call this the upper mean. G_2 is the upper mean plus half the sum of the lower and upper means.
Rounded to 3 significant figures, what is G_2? 16.3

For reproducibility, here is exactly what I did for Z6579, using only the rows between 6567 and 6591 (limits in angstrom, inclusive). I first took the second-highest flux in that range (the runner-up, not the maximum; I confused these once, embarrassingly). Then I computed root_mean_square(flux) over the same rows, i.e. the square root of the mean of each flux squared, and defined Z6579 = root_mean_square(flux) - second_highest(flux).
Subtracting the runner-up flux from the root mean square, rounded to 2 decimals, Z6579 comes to -0.82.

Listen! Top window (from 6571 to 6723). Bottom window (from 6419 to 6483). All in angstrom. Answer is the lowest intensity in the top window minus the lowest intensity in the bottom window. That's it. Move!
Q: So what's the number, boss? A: -0.5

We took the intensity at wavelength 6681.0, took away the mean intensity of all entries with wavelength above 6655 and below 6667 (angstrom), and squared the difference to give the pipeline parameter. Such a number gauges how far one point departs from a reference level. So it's 0.20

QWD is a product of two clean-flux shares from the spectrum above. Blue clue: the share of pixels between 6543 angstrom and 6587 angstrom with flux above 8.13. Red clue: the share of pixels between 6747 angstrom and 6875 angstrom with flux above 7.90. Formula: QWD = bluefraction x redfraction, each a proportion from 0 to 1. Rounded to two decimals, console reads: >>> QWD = 0.34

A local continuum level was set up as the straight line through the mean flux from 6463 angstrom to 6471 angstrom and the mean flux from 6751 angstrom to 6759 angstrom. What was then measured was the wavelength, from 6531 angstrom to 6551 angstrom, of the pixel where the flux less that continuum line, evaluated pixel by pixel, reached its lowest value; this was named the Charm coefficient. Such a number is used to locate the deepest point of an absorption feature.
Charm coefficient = 6541.0 angstrom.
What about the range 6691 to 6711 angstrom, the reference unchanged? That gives 6697.0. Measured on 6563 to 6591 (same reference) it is 6573.0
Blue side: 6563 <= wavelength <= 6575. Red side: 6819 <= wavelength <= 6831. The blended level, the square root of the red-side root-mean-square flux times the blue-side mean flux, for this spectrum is 8.1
